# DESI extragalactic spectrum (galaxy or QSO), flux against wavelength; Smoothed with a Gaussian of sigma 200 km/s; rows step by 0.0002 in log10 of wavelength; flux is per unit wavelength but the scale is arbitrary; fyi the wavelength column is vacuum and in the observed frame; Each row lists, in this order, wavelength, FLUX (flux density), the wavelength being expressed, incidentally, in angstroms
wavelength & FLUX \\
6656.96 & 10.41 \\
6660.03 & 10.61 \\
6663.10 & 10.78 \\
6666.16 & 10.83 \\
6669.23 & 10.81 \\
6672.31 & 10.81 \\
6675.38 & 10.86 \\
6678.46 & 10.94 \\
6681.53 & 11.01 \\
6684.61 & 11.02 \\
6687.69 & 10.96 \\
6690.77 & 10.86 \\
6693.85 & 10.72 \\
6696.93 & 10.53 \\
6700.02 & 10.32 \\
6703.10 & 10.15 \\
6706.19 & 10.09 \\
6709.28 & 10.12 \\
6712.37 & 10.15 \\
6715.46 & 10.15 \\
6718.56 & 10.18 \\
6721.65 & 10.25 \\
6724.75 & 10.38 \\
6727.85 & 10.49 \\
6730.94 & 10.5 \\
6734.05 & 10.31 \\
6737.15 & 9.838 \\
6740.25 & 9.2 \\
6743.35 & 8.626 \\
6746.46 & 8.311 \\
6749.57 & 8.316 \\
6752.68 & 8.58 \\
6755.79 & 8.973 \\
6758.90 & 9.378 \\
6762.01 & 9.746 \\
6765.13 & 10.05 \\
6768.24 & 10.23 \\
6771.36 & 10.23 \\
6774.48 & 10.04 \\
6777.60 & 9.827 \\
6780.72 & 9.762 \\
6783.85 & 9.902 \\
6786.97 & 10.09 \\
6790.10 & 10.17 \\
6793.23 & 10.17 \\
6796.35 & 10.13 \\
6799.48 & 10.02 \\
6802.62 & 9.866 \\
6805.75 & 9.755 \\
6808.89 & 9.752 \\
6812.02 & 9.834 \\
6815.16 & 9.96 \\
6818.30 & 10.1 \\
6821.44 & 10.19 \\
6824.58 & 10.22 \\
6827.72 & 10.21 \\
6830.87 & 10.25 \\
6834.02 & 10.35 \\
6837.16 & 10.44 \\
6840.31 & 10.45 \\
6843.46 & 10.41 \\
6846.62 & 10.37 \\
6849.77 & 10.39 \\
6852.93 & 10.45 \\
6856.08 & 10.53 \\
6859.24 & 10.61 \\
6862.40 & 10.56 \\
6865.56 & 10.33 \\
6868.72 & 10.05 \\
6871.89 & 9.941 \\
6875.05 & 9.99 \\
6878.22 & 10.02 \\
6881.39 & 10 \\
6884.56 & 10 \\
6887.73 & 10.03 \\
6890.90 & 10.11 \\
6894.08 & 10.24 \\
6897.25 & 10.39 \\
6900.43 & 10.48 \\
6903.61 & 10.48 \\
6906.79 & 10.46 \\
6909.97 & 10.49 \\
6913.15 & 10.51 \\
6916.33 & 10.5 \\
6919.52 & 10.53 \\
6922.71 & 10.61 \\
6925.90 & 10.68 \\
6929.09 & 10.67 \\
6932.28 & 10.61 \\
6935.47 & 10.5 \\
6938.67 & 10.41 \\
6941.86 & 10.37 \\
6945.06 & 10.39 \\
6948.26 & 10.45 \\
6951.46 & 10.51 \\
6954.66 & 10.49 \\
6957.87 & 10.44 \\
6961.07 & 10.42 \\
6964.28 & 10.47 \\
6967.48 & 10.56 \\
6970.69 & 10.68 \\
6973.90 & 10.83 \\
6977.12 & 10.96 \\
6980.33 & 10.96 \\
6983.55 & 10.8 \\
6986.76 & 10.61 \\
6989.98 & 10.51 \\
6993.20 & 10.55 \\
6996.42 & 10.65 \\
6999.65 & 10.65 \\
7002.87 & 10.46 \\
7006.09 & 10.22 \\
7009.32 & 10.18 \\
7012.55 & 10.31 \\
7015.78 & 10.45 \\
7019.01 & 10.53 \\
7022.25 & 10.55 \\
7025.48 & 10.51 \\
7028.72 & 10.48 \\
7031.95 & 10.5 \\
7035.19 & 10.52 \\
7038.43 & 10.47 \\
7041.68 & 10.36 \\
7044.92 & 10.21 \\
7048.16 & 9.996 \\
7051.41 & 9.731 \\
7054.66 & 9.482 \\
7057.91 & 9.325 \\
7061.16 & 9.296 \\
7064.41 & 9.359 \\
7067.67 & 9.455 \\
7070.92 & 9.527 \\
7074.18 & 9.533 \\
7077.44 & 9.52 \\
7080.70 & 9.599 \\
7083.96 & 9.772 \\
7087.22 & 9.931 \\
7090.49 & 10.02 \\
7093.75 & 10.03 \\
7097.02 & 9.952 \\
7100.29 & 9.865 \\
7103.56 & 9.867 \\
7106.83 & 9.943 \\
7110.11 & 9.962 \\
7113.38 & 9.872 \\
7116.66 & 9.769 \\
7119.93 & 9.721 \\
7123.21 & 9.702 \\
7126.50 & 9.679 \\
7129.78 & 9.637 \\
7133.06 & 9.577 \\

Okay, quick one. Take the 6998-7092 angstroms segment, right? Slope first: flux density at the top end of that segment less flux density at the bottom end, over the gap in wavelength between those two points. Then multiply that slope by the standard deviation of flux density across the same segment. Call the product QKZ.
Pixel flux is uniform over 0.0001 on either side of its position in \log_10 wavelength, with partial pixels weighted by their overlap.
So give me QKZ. -0.003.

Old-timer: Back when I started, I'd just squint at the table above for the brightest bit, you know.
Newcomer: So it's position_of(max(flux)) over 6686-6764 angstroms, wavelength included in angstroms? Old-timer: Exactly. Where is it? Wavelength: 6687.69 angstroms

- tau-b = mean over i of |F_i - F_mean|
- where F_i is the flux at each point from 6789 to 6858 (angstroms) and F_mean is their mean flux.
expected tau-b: 0.19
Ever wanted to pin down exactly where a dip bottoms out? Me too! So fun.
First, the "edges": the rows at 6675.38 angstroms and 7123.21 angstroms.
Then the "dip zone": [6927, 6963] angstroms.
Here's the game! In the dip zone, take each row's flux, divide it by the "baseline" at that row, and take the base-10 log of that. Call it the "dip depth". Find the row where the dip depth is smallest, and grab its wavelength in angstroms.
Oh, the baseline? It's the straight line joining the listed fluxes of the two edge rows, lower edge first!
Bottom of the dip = 6941.86 angstroms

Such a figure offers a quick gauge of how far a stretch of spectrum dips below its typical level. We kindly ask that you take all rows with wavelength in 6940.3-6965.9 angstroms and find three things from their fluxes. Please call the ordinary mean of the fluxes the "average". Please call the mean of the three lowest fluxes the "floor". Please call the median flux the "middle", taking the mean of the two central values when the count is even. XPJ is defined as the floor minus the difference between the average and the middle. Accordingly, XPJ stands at 10.4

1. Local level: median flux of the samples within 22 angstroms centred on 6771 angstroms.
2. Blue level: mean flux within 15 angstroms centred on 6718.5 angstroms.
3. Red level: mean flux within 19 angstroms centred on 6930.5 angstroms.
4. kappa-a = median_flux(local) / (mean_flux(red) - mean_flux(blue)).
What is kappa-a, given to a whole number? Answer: 28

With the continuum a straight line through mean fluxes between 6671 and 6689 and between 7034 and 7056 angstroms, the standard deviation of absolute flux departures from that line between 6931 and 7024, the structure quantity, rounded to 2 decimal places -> 0.19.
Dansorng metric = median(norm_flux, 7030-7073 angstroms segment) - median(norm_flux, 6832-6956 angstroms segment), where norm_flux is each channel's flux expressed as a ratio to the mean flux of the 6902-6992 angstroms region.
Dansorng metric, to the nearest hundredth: -0.07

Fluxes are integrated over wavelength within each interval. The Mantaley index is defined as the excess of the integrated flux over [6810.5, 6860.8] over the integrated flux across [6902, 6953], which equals -18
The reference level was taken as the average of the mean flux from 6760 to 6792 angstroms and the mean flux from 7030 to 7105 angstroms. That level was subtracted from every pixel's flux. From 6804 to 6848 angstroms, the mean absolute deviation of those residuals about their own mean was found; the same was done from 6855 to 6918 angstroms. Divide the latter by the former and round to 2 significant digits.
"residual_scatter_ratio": 1.1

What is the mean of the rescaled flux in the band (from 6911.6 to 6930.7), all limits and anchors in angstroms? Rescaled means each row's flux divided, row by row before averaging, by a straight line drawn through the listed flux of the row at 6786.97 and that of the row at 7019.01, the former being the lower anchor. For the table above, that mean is 1.02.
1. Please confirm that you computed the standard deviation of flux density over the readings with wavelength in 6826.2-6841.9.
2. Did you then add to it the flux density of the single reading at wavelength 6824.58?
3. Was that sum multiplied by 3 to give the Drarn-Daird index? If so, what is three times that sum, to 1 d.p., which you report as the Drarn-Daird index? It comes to 31.0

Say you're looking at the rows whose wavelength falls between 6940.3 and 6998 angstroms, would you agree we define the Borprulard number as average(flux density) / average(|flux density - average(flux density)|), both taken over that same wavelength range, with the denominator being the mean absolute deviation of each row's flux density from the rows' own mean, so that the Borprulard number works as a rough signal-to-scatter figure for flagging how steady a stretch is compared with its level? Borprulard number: 71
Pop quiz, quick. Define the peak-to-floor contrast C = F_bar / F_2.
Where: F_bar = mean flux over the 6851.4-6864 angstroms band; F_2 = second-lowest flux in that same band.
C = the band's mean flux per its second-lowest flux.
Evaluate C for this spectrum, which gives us 1.00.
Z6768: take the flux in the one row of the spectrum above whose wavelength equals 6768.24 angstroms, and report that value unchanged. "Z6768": 10.23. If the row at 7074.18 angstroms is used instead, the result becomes 9.533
